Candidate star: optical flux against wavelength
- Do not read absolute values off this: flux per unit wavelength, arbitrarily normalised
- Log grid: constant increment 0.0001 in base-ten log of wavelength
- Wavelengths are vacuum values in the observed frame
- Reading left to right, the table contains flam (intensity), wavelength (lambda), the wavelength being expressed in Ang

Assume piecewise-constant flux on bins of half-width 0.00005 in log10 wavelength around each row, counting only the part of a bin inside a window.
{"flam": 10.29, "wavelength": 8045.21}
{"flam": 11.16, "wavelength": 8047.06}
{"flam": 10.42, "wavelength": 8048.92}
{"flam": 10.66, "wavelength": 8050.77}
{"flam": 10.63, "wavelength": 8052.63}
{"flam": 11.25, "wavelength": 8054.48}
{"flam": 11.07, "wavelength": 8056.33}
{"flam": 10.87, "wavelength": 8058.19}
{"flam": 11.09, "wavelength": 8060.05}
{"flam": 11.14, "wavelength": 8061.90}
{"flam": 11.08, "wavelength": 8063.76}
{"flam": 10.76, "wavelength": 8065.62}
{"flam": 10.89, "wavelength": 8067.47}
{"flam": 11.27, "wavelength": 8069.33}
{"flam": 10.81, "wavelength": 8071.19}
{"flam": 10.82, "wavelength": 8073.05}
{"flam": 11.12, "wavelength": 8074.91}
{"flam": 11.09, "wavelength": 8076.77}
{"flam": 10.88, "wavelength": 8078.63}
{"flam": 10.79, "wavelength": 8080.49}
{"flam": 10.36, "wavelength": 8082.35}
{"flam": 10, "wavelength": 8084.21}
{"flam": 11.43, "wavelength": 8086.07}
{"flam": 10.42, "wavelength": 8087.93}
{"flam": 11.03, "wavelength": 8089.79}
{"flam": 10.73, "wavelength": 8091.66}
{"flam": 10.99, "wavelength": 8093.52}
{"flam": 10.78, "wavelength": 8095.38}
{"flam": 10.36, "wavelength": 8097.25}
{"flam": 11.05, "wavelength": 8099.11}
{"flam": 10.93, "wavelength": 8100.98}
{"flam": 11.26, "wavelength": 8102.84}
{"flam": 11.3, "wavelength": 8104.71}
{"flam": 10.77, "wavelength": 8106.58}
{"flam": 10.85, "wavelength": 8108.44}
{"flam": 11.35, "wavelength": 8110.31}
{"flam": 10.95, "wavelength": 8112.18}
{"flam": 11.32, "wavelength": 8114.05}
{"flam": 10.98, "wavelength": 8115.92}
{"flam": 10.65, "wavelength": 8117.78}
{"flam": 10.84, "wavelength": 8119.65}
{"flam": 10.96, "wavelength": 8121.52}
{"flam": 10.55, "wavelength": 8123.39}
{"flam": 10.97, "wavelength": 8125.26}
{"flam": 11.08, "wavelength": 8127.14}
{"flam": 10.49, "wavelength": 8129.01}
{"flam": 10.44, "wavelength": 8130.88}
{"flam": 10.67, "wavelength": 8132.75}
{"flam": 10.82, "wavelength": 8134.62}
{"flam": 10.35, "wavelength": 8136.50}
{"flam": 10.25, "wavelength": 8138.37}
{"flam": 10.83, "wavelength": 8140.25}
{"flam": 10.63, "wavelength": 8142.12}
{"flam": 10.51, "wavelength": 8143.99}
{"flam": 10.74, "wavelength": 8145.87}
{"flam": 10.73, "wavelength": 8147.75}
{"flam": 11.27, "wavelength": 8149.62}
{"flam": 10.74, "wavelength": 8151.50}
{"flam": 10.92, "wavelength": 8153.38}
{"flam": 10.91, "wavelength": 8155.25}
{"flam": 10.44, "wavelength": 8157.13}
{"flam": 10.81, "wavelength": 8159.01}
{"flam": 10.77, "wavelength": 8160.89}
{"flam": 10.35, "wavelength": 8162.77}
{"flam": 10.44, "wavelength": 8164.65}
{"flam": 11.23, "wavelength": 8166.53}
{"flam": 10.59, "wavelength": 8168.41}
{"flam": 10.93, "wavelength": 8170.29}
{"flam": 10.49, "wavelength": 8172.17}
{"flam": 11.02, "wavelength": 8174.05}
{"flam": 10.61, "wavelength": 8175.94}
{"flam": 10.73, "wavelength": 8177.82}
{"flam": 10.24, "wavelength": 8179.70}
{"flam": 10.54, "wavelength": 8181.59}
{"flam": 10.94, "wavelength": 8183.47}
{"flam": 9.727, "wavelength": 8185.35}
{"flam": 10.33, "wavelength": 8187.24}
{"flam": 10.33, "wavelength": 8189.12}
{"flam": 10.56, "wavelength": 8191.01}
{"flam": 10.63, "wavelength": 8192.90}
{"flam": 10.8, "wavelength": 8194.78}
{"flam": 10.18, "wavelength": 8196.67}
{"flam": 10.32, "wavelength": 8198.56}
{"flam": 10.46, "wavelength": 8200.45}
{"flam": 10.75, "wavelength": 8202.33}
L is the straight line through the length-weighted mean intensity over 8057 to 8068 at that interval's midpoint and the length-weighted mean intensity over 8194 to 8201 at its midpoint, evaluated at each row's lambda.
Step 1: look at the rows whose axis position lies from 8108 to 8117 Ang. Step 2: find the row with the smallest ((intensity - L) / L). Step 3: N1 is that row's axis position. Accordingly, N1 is 8108.44 Ang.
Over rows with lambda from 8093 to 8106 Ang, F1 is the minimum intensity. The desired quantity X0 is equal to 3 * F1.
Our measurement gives 31.1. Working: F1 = 10.36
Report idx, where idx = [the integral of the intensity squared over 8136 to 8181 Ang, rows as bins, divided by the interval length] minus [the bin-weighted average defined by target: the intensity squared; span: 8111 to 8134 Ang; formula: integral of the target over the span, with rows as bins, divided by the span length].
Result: -3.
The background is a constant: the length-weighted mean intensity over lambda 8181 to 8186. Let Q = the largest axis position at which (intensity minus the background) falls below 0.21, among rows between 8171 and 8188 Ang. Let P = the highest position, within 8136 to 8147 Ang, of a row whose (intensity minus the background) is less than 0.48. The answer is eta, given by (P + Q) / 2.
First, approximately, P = 8145.87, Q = 8187.24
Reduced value 8166.6 Ang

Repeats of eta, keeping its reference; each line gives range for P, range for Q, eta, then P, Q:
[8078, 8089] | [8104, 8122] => 8102.9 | 8087.93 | 8117.78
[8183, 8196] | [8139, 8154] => 8169.4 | 8194.78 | 8143.99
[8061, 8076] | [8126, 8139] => 8105.7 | 8073.05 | 8138.37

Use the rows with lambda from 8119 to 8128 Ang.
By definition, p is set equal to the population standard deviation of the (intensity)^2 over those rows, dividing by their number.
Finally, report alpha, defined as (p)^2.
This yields 15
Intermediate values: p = 3.9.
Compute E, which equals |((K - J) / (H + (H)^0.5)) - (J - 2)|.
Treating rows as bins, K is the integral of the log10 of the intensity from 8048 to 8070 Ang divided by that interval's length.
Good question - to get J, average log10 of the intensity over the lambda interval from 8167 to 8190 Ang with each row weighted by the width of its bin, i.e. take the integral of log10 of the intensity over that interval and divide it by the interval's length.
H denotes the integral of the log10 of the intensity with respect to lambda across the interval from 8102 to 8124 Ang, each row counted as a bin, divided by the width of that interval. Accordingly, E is 0.984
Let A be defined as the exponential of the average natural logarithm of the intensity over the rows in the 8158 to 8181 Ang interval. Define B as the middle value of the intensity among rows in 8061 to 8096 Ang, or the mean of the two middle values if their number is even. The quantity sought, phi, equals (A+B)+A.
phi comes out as 32.2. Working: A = 10.7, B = 10.9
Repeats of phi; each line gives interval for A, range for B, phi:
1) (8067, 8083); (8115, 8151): 32.5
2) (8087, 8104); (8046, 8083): 32.6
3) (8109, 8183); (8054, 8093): 32.4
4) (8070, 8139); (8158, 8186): 32.2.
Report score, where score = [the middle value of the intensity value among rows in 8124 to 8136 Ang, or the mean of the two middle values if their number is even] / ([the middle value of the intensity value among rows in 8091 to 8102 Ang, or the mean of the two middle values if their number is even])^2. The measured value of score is 0.091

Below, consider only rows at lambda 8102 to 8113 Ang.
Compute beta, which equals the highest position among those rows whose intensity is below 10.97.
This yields 8112.18 Ang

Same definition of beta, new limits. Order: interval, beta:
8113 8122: 8121.52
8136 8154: 8153.38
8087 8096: 8095.38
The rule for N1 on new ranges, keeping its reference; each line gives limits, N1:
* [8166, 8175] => 8172.17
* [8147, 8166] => 8162.77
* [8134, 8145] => 8138.37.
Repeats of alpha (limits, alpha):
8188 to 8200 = 20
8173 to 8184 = 30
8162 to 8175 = 45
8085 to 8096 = 46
